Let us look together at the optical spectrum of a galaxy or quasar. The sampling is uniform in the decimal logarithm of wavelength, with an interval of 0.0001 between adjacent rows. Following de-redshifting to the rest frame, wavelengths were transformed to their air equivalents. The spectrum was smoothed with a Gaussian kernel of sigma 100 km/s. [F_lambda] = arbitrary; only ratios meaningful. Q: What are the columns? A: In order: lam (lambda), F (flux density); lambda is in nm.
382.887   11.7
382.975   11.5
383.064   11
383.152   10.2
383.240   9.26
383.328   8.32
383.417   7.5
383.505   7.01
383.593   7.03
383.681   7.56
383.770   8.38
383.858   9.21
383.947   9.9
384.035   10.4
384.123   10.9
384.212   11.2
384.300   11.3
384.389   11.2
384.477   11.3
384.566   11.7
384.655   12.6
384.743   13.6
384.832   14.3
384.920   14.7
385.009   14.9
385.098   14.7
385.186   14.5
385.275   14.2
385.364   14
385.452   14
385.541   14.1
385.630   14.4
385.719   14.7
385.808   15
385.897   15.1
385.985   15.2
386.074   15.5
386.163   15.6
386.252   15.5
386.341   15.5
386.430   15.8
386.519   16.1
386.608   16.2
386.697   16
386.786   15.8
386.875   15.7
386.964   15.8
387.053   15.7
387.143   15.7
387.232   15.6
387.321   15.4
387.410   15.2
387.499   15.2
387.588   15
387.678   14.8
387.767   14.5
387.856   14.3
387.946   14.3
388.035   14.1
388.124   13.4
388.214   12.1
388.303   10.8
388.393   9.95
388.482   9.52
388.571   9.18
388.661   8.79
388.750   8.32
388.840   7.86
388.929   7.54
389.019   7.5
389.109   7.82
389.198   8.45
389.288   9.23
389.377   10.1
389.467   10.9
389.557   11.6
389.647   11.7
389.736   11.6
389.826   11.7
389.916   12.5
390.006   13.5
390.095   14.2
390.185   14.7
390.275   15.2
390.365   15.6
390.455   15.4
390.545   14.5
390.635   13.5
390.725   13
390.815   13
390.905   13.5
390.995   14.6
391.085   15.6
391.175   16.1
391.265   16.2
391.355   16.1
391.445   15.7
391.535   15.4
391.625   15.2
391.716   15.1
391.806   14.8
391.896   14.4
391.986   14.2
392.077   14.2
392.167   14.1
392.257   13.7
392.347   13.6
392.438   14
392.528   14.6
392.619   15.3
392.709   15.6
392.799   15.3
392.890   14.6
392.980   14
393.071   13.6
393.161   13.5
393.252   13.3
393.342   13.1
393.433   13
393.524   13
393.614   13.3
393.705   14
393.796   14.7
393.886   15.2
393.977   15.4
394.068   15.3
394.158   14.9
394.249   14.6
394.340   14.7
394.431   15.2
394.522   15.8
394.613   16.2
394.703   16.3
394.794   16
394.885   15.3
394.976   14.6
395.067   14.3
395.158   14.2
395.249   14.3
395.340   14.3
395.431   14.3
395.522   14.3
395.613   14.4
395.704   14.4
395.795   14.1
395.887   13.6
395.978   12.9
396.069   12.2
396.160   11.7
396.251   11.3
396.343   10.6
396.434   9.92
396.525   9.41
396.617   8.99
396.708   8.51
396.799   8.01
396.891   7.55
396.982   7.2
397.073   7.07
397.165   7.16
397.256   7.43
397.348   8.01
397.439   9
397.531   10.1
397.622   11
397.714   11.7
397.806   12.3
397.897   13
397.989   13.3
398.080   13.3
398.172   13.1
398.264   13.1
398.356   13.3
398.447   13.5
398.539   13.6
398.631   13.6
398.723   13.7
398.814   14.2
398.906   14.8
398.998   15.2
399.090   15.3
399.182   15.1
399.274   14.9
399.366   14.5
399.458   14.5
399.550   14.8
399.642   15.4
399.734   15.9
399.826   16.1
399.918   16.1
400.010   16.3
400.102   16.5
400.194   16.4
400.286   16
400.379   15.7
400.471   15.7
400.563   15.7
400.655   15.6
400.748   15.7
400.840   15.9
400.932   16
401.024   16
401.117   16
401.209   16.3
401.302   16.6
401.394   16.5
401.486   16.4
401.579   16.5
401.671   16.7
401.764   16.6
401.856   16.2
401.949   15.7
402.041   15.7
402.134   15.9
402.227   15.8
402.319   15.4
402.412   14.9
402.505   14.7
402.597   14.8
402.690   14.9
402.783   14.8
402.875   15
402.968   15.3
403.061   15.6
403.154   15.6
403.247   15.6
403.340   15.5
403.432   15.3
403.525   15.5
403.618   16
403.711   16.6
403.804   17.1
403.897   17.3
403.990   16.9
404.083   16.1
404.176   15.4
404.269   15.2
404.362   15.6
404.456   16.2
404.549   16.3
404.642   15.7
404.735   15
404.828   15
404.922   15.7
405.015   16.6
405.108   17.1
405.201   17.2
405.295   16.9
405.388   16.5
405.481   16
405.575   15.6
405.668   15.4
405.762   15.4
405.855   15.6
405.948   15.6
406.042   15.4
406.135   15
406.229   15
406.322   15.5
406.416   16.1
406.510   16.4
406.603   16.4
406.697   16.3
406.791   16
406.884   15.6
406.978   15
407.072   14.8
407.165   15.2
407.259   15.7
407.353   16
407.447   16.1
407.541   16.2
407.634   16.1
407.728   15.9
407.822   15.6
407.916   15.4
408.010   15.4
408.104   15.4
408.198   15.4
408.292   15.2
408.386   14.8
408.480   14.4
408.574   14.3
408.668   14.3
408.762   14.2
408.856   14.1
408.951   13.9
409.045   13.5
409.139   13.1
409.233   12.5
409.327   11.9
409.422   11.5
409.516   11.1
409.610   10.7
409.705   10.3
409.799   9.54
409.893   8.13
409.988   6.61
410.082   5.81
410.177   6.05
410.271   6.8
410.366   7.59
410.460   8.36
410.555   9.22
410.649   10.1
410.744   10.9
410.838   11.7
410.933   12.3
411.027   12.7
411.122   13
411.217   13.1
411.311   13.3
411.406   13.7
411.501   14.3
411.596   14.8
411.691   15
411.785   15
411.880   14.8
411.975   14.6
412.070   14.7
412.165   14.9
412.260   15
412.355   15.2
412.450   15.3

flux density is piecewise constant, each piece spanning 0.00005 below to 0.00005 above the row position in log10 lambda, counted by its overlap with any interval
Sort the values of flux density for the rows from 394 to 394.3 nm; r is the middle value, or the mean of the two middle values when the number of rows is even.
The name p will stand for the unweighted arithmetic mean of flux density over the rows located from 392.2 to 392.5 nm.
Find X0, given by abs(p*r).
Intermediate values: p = 13.8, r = 14.9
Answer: 205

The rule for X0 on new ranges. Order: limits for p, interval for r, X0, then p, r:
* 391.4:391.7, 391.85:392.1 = 219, 15.4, 14.2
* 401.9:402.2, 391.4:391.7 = 243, 15.8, 15.4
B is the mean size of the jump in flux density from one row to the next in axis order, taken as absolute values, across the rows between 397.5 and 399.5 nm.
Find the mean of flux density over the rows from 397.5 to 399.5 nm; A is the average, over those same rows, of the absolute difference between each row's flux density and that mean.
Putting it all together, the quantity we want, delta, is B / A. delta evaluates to 0.31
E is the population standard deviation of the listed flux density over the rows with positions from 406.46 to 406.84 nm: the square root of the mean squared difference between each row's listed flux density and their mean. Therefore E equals 0.2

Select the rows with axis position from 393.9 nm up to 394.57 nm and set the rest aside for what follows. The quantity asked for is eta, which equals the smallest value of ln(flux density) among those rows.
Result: 2.68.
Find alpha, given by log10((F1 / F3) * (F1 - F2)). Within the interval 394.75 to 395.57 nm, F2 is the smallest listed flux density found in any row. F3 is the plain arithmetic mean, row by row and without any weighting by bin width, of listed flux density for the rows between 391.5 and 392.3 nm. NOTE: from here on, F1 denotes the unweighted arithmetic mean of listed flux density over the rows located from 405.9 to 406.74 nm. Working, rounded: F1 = 15.7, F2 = 14.2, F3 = 14.6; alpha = 0.2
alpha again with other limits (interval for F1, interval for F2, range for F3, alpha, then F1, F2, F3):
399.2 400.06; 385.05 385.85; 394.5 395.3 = 0.1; 15.4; 14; 15.2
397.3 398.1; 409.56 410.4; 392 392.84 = 0.6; 11.3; 5.81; 14.5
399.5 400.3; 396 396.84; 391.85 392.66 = 0.9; 15.9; 8.01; 14.2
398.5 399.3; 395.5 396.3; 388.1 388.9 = 0.7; 14.5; 11.3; 10.0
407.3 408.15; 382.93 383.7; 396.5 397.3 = 1.2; 15.8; 7.01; 7.9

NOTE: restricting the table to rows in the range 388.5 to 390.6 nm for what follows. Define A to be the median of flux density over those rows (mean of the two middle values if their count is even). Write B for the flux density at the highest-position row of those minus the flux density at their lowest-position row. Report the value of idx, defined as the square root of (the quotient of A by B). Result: 1.5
